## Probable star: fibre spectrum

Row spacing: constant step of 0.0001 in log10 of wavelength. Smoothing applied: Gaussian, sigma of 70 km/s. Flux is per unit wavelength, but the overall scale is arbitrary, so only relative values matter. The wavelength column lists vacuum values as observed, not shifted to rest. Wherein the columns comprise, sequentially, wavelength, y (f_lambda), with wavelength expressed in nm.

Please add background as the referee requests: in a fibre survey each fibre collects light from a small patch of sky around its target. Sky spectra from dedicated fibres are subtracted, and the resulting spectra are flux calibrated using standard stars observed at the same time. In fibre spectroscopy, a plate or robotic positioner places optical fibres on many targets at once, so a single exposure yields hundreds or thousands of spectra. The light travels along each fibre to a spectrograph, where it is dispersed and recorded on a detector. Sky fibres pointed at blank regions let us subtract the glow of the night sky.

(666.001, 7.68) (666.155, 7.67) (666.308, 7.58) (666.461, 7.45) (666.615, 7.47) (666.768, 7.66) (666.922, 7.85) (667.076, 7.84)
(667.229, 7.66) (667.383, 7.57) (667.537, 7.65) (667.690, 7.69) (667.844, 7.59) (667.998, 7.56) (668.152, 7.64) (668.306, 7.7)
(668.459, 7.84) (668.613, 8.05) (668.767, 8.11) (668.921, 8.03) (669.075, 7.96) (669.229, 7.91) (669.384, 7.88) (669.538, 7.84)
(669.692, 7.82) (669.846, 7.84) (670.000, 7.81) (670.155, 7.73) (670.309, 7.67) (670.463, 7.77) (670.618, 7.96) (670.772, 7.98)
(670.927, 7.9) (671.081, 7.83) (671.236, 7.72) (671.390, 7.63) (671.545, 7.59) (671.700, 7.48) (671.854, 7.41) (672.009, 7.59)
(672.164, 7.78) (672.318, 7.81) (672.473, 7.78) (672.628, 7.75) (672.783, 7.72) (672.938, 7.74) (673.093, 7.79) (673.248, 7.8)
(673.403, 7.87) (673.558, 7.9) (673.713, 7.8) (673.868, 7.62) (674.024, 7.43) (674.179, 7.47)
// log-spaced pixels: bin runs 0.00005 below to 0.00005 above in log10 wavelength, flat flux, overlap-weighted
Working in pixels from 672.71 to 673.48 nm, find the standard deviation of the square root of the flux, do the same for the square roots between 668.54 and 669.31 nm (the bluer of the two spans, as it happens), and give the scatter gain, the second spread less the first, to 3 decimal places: 0.003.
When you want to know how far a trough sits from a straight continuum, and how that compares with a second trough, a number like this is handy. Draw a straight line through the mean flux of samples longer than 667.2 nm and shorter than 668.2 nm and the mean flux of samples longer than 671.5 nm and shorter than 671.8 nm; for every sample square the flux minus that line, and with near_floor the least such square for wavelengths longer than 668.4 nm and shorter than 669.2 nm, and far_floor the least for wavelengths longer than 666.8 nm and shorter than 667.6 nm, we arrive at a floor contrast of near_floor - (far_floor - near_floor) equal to 0.11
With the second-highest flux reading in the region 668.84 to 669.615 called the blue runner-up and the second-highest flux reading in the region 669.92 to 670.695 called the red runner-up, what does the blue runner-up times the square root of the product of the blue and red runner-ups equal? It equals 62.8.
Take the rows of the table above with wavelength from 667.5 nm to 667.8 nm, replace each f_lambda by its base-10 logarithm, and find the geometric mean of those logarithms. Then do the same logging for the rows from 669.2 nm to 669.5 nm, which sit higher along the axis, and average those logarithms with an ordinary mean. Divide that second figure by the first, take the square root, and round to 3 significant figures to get 1.01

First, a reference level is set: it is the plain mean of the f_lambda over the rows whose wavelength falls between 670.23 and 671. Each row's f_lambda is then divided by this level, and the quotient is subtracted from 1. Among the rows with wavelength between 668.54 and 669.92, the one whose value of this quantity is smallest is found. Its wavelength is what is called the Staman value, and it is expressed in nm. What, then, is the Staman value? 668.767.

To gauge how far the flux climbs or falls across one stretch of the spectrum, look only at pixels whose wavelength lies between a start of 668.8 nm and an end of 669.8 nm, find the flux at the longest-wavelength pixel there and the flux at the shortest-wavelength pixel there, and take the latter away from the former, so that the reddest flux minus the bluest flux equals -0.21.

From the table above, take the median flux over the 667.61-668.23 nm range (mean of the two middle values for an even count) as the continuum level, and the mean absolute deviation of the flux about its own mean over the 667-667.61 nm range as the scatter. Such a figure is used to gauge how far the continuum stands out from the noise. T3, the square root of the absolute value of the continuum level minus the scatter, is 2.74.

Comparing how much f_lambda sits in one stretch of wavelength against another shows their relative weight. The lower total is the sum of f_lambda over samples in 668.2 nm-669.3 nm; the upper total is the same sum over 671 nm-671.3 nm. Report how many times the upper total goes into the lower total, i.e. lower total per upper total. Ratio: 3.6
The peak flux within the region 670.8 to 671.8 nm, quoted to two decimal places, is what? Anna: 7.90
